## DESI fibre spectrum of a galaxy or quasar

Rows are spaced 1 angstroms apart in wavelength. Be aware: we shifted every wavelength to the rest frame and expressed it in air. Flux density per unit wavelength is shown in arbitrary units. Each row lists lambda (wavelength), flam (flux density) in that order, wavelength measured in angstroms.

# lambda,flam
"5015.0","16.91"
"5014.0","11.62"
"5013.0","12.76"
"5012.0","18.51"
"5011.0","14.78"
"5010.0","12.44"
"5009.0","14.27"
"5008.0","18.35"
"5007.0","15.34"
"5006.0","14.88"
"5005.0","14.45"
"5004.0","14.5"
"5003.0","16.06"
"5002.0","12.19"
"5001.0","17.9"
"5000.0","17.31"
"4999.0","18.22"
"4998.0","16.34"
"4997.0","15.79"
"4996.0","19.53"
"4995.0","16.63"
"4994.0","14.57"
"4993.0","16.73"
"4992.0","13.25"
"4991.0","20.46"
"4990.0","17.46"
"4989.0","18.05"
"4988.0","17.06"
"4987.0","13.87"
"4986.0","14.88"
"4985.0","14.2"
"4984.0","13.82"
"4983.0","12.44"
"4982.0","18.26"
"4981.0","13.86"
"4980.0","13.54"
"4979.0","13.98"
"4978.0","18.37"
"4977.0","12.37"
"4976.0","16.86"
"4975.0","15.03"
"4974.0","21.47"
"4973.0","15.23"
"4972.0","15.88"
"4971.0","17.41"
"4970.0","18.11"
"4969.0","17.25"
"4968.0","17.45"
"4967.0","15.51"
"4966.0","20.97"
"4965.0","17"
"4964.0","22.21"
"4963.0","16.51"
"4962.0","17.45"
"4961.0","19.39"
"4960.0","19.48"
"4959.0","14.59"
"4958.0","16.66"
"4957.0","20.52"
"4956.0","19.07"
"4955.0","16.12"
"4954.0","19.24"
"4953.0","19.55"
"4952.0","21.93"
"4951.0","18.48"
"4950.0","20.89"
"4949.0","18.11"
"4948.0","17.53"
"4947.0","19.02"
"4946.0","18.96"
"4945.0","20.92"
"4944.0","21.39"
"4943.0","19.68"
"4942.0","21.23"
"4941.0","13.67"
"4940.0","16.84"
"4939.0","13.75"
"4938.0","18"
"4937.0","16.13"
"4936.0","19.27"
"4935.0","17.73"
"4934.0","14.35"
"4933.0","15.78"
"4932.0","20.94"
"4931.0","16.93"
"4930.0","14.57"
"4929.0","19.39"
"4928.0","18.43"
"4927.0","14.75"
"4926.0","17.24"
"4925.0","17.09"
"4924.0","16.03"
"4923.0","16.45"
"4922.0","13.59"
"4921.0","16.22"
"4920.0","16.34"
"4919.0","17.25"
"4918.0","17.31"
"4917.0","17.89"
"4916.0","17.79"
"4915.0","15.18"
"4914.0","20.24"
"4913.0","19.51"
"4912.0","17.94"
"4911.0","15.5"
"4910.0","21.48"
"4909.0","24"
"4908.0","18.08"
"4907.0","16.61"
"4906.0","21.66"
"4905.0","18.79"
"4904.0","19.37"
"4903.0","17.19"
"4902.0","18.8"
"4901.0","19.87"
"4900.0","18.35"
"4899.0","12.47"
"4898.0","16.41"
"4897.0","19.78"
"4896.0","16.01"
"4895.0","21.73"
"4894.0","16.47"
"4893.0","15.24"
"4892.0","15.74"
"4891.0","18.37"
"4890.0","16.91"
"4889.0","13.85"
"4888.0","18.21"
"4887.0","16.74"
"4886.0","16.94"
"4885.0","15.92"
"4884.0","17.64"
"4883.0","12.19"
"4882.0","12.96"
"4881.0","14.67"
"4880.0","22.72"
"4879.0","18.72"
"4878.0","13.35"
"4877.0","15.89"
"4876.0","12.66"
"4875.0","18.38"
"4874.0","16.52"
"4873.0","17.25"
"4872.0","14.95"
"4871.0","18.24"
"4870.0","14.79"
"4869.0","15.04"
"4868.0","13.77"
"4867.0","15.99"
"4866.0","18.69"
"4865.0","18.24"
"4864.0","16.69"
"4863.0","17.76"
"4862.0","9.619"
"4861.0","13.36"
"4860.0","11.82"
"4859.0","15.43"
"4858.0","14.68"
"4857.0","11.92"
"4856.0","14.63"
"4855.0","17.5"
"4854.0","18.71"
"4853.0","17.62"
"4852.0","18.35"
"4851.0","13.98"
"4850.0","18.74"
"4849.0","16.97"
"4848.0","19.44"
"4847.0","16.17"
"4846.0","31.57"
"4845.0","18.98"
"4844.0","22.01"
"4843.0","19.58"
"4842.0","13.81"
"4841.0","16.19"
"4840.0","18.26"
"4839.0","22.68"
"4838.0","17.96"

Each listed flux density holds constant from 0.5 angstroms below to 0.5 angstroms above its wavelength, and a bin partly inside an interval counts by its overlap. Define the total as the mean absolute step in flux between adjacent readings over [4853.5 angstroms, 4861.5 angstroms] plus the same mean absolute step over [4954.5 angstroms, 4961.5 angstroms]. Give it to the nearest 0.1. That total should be 4.8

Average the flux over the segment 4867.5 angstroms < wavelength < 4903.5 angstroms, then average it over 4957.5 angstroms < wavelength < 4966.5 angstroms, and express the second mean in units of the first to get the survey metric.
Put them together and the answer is 1.10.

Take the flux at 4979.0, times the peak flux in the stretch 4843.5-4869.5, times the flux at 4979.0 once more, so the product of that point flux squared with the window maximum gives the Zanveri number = 6170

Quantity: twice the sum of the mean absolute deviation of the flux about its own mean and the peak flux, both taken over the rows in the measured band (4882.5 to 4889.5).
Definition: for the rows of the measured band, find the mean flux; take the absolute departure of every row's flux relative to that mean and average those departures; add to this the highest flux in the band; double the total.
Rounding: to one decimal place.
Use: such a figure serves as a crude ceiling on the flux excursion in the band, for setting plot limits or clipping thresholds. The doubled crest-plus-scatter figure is 39.7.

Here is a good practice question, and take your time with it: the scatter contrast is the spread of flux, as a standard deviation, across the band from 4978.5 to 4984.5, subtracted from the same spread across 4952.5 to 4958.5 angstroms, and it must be -0.3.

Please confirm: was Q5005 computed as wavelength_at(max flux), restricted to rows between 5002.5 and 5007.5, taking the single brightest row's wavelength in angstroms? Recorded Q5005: 5003.0 angstroms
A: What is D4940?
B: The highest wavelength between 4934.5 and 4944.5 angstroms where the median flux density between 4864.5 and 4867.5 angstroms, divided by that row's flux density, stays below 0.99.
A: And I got 4944.0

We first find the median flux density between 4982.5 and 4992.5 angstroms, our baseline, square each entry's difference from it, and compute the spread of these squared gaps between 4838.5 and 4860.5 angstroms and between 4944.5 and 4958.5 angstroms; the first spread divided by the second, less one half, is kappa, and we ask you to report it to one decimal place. 3.6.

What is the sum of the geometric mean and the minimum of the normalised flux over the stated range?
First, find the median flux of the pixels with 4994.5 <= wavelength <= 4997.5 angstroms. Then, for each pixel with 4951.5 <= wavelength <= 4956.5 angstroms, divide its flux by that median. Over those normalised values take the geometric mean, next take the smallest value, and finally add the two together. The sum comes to 2.12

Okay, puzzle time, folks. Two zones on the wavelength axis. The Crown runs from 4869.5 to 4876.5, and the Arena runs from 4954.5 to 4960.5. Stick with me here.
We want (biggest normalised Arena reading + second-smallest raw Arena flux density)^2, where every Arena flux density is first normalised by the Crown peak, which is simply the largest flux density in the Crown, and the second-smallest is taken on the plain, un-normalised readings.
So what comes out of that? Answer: 297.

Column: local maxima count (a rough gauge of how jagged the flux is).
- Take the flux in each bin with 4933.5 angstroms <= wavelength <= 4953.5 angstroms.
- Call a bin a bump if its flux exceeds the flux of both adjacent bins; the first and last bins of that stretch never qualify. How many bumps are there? 8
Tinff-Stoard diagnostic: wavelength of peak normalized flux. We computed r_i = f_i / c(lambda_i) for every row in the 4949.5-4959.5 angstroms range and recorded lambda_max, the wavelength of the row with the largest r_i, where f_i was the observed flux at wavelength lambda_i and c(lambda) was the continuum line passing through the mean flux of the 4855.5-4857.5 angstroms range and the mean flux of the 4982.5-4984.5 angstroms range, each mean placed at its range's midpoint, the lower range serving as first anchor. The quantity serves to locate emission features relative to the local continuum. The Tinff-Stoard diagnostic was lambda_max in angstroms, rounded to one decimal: 4952.0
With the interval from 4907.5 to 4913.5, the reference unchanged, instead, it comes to 4909.0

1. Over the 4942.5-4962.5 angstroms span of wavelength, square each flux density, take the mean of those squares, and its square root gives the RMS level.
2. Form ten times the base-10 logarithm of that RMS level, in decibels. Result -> 12.8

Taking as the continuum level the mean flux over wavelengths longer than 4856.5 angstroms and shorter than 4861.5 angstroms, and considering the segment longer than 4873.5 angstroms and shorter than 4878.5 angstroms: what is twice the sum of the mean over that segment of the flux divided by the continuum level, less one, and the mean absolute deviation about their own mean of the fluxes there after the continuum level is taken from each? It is 4.1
